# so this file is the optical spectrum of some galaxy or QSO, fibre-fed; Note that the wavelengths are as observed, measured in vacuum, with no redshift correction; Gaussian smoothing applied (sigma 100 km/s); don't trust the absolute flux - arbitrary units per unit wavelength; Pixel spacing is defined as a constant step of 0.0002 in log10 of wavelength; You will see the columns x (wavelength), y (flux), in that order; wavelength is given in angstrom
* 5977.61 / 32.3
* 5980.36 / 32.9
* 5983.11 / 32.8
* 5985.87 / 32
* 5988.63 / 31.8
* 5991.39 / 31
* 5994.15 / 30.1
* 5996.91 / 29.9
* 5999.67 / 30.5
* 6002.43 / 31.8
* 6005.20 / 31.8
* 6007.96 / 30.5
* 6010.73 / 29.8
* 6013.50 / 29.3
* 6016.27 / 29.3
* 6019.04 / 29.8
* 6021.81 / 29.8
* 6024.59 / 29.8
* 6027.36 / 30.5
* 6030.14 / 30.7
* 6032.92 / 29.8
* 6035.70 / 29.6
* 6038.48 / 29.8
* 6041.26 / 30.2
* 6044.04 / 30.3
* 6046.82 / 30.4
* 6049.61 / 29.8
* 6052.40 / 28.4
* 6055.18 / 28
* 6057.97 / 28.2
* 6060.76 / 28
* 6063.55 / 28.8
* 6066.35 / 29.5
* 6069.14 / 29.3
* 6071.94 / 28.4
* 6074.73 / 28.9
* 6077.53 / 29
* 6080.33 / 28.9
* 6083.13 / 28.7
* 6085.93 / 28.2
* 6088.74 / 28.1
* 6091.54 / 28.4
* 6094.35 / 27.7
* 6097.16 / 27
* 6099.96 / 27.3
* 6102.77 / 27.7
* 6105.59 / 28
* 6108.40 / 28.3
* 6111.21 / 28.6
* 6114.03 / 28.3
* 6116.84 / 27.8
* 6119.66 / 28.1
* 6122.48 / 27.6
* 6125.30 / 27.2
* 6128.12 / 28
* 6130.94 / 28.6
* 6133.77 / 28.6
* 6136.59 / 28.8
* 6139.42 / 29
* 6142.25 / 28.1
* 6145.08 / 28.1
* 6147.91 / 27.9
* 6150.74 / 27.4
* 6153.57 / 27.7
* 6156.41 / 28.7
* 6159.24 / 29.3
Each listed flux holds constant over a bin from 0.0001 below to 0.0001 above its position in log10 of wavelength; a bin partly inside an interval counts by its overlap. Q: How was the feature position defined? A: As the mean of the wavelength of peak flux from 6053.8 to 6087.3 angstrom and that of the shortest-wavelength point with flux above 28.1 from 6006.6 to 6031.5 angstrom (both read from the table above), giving 6037.2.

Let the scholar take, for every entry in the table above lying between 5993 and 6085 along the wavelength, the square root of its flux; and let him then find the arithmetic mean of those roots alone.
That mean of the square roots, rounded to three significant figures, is 5.44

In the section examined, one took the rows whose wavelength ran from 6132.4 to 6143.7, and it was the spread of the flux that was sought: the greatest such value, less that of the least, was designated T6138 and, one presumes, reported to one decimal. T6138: 0.9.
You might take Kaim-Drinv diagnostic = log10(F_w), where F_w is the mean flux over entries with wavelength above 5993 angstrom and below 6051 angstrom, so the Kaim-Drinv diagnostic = 1.48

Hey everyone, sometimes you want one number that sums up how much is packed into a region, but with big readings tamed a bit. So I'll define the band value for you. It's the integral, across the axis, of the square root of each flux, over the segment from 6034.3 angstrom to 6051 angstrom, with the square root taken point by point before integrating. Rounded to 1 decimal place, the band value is 91.5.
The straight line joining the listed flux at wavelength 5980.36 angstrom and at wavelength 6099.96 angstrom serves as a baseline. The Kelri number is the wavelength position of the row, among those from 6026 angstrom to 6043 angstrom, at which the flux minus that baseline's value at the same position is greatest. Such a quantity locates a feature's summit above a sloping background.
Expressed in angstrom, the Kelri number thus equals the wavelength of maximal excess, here 6041.26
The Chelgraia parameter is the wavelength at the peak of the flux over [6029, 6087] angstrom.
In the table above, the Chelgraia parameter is 6030.14 angstrom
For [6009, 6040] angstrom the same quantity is 6030.14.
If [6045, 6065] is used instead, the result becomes 6046.82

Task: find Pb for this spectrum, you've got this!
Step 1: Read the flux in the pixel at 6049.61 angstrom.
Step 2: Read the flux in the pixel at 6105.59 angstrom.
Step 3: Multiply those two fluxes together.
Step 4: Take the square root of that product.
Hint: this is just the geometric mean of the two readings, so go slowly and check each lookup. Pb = 28.9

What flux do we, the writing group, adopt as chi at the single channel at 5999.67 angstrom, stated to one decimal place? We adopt 30.5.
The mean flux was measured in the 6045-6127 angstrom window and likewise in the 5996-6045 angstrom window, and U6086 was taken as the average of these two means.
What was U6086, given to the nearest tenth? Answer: 29.3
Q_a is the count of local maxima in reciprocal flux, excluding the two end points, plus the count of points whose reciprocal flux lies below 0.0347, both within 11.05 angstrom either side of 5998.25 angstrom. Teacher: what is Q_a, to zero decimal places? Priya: 9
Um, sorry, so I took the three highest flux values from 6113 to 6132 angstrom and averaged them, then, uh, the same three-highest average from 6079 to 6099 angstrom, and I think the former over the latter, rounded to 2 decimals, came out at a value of 0.99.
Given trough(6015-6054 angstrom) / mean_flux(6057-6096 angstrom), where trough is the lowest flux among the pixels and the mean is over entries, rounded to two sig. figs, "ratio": 0.99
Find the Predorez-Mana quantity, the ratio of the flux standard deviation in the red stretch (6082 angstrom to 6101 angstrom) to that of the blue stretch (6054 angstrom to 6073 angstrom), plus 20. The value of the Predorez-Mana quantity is 21.0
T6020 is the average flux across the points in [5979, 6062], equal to 30.2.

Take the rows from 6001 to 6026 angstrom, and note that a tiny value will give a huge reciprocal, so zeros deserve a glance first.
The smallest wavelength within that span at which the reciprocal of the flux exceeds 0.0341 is 6013.50 angstrom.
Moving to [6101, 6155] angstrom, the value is 6102.77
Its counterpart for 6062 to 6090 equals 6063.55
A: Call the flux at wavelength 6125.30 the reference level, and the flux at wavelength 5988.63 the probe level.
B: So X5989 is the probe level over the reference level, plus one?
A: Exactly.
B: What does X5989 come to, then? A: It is 2.169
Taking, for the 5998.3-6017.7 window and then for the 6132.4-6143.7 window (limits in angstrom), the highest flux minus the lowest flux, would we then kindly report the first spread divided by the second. 2.8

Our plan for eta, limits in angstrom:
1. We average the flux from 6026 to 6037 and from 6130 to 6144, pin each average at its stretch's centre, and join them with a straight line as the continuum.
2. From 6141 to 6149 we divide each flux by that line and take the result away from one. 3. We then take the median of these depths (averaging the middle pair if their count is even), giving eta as 0.015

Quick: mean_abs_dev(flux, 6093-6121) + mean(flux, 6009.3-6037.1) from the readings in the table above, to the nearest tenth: 30.2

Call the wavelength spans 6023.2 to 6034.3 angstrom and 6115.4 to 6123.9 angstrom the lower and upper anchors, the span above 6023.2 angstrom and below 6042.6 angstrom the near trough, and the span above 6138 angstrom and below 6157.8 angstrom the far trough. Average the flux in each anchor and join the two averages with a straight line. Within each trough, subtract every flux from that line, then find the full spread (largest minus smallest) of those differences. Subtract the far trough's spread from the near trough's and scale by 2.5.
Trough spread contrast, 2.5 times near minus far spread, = -1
